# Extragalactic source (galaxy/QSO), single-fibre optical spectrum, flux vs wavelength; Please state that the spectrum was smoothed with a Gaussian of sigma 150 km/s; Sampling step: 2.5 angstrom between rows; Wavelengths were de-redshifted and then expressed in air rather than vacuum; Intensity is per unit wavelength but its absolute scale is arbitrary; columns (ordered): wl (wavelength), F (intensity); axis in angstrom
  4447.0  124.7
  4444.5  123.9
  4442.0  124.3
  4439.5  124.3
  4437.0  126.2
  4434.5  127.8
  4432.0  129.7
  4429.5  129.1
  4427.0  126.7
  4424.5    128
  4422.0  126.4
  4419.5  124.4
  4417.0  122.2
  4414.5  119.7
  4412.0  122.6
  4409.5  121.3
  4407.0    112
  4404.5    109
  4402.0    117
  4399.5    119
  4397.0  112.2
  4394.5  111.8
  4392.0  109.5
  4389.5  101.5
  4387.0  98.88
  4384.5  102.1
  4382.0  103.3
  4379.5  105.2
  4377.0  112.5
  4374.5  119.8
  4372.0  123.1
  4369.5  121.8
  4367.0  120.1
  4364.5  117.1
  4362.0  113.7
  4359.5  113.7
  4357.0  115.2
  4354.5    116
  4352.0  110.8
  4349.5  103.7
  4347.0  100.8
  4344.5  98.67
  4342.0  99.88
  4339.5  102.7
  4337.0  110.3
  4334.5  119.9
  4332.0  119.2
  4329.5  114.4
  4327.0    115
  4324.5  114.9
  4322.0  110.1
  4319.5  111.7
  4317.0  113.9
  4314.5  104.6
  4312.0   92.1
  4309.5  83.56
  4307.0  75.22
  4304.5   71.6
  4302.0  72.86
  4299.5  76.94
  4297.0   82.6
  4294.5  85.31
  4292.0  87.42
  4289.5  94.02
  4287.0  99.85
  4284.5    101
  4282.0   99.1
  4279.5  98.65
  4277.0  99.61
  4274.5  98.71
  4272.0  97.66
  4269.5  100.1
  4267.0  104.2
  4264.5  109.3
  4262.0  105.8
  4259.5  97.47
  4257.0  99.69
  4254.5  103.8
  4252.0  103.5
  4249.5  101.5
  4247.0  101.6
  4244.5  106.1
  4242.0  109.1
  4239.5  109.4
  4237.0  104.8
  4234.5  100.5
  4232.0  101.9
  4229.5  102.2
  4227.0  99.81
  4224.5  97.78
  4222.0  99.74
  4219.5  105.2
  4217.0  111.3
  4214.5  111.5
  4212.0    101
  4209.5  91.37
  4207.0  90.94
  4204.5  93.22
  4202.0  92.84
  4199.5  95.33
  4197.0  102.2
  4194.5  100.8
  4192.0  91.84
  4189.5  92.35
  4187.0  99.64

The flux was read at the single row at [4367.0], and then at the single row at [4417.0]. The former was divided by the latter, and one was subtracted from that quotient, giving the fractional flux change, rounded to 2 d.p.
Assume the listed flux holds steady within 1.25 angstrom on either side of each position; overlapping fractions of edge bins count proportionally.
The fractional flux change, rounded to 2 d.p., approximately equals -0.02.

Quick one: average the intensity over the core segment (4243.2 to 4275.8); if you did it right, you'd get 102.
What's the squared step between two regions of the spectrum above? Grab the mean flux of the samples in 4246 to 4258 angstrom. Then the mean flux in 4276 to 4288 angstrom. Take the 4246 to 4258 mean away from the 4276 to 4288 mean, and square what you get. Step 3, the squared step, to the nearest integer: 6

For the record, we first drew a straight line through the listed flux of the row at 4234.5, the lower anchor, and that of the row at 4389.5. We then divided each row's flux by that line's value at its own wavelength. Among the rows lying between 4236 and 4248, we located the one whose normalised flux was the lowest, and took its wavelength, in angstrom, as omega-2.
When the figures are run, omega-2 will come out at 4247.0 angstrom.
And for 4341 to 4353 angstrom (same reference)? 4344.5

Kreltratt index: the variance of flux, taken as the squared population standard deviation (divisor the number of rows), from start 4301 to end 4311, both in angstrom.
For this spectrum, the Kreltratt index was 21.7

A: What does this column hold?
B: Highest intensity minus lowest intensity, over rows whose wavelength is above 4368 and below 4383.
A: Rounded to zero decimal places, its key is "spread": 20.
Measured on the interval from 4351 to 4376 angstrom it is 12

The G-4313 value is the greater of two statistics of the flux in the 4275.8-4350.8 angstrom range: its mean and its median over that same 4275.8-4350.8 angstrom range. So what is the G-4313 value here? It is 100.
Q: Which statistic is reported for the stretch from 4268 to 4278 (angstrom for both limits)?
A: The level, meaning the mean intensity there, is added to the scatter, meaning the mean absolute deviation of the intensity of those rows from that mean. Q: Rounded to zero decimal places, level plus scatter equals 100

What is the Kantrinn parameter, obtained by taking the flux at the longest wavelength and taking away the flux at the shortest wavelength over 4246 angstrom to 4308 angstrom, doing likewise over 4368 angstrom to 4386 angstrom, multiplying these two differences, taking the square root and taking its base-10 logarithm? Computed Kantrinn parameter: 1.36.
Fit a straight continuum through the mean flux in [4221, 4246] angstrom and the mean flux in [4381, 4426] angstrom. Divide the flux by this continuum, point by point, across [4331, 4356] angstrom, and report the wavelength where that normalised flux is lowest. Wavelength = 4344.5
